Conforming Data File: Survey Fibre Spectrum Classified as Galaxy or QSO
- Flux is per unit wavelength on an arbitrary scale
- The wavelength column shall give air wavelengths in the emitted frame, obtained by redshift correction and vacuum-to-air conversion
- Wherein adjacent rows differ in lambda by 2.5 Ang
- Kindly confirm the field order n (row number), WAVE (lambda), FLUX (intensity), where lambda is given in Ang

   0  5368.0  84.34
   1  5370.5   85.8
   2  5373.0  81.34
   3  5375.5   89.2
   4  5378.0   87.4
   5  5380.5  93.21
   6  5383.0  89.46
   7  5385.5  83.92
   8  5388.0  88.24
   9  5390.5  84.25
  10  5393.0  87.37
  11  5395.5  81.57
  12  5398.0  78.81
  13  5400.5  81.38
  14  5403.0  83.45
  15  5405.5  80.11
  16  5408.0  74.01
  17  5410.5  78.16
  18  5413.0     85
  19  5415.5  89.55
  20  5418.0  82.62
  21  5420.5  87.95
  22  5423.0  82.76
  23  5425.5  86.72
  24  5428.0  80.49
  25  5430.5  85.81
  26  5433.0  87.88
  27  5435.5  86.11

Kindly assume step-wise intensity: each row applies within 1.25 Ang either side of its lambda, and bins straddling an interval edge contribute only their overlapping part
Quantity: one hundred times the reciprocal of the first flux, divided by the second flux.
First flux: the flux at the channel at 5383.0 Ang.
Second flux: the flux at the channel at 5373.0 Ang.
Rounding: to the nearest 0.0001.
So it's 0.0137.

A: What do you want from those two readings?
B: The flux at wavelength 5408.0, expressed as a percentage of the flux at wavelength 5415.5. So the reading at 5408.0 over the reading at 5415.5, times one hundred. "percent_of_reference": 83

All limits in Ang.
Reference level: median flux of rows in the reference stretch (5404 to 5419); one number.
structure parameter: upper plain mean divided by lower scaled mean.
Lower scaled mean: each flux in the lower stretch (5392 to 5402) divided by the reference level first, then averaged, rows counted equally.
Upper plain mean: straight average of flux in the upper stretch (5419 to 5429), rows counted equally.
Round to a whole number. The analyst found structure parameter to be 84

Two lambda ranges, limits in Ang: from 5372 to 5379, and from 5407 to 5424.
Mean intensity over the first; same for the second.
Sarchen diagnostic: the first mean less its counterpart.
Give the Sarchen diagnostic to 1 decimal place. 3.1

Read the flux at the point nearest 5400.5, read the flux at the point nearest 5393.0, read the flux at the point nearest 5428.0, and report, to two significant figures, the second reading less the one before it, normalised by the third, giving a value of 0.074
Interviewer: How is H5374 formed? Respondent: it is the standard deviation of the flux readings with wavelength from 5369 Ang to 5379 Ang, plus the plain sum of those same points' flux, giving 347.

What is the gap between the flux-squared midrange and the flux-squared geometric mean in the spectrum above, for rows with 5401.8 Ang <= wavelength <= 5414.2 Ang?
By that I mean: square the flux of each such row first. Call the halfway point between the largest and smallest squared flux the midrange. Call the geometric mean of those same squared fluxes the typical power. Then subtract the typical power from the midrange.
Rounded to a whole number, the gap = -57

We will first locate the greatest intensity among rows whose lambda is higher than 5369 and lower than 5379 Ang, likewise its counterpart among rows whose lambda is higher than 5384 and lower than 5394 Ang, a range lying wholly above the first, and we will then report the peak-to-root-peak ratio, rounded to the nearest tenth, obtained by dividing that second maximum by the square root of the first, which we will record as 9.3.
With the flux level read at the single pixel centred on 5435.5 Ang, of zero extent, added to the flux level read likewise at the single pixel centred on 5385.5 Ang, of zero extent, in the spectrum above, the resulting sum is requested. 170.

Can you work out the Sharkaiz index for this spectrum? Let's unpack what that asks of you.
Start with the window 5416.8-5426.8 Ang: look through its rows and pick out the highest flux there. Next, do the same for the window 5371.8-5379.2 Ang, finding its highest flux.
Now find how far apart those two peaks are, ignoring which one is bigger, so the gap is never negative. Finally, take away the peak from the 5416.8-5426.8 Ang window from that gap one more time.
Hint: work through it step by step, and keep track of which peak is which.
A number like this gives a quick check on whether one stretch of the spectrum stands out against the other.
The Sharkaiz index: -87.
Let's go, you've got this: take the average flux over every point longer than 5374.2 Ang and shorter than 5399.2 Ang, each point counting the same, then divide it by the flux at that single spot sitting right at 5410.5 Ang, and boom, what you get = 1.105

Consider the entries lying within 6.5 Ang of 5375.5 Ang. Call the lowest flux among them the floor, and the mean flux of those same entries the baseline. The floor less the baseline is -6.0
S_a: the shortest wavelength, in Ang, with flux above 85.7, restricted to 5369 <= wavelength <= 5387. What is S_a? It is 5370.5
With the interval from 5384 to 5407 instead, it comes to 5388.0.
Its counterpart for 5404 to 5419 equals 5415.5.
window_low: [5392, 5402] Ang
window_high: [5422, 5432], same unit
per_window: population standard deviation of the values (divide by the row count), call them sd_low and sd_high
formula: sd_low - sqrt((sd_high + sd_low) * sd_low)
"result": -1.06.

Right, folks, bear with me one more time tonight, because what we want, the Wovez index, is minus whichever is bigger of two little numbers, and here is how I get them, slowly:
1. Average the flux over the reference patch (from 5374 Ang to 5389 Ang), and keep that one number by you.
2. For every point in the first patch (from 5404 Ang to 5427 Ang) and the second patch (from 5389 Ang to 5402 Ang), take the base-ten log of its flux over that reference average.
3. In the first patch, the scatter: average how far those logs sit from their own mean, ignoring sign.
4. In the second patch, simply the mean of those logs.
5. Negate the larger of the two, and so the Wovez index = -0.020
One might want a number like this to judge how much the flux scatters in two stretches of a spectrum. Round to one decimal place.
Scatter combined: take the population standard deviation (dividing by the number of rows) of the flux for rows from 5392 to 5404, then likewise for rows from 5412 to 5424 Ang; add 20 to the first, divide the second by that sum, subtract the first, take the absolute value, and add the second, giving 5.5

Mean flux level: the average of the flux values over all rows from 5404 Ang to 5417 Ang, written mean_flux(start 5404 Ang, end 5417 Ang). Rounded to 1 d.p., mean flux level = 81.4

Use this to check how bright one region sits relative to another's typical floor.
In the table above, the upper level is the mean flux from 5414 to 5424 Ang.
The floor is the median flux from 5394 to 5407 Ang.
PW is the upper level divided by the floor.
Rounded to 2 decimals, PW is 1.05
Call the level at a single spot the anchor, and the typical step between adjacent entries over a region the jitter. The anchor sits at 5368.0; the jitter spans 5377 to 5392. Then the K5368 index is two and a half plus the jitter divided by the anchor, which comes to 2.56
